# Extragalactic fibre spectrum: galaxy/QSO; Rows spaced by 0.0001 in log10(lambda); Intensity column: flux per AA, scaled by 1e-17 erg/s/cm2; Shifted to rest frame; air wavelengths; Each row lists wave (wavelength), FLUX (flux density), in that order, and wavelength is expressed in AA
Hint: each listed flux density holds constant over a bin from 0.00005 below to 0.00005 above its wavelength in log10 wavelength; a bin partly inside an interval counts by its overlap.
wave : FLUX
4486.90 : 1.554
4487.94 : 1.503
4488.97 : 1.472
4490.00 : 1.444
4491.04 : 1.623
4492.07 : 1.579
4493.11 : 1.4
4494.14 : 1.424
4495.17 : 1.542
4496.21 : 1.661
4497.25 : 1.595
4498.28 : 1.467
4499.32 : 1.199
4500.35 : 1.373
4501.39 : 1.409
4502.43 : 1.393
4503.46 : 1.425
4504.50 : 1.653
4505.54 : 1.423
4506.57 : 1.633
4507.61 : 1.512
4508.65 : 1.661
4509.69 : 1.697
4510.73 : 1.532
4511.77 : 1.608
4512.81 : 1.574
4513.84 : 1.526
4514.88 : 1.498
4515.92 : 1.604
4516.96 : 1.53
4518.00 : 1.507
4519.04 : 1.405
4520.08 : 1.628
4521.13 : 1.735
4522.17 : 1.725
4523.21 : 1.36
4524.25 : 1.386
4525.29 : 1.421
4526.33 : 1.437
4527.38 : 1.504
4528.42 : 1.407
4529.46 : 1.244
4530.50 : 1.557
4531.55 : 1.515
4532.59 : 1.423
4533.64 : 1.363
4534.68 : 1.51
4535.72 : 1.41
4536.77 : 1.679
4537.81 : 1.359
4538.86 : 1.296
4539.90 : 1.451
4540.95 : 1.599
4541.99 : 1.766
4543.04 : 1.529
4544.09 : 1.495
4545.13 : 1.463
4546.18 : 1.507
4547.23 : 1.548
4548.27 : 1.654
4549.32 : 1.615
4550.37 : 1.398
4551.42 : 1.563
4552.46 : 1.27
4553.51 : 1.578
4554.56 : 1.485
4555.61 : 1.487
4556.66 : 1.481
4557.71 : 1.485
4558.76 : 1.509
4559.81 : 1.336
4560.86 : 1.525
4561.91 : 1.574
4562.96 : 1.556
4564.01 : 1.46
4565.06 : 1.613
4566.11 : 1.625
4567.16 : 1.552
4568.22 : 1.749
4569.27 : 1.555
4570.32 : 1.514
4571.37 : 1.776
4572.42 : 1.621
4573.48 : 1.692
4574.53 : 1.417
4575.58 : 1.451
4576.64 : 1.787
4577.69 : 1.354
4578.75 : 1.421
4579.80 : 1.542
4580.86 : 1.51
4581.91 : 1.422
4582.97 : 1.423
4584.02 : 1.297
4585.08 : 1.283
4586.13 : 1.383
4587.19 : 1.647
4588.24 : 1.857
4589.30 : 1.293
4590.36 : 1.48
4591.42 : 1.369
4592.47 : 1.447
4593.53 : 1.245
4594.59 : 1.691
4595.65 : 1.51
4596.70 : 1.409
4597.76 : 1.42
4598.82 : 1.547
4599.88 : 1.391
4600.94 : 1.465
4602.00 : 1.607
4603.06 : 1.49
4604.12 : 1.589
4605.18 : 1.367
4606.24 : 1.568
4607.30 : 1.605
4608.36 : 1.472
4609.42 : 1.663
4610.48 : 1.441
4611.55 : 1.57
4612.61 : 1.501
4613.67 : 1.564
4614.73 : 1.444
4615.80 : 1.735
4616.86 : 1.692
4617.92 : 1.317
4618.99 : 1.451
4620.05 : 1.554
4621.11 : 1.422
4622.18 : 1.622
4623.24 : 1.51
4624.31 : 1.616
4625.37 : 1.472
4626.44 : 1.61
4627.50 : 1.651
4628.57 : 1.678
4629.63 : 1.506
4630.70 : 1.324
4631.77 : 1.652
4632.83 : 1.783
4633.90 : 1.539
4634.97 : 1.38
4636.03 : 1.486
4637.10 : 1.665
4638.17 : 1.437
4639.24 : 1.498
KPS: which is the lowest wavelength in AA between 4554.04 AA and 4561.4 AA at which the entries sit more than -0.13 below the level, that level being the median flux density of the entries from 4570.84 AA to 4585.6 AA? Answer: 4554.56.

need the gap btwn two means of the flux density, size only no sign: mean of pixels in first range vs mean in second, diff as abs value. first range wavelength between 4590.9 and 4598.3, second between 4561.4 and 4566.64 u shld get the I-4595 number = 0.12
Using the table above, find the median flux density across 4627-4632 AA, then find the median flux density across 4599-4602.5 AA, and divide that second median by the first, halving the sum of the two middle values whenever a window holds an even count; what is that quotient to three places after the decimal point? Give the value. 0.887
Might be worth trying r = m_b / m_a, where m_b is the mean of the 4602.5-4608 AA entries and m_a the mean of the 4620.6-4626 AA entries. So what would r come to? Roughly 1.00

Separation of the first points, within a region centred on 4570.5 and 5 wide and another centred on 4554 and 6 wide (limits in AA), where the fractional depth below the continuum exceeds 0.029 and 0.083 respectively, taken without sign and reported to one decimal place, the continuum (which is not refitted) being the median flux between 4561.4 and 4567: 17.9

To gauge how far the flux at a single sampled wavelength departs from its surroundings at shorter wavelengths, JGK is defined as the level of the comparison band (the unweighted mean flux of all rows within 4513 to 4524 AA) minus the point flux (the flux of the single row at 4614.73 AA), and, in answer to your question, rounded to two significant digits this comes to 0.11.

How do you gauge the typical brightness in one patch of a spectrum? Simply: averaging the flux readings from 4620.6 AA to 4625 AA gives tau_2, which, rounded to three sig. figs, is 1.54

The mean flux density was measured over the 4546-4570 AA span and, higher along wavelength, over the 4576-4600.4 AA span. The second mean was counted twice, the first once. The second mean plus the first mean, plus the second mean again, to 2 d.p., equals 4.46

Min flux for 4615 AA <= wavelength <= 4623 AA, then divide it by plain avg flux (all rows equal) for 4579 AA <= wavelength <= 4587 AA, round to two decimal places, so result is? 0.93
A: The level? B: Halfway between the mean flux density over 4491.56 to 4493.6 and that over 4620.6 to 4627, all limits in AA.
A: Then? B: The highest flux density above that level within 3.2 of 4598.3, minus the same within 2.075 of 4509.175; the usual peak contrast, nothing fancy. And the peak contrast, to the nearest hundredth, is -0.15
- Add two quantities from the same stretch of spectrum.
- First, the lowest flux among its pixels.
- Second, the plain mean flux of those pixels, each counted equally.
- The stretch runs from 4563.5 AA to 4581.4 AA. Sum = 2.92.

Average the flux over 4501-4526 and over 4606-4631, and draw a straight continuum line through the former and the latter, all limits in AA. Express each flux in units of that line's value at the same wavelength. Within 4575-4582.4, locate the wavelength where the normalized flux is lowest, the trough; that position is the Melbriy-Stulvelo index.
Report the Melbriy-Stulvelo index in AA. 4577.69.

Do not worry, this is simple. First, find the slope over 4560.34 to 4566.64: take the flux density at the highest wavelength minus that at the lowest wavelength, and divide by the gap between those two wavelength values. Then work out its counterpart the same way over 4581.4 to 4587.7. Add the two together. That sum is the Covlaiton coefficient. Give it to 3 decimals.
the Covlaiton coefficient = 0.062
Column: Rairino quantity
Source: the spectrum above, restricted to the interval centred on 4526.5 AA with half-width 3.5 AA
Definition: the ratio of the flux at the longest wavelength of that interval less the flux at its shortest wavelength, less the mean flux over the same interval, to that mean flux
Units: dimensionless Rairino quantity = -1.08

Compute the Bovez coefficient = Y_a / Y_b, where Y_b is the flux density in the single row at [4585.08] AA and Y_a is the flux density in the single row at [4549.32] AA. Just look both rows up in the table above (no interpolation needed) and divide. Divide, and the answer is 1.3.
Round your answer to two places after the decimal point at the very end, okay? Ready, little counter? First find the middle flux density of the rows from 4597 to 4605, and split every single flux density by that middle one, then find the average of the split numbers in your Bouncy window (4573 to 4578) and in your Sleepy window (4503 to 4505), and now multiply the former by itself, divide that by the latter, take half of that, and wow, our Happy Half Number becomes 0.52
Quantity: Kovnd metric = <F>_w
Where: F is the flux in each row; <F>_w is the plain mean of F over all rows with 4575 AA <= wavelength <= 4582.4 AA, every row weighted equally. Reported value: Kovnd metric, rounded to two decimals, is 1.50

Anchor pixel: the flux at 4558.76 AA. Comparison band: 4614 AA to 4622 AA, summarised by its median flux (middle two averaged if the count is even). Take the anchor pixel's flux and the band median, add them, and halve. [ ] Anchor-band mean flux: 1.480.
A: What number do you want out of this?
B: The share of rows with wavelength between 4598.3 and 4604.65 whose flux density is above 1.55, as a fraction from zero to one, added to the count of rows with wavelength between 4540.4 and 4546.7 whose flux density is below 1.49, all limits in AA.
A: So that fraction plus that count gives 1.3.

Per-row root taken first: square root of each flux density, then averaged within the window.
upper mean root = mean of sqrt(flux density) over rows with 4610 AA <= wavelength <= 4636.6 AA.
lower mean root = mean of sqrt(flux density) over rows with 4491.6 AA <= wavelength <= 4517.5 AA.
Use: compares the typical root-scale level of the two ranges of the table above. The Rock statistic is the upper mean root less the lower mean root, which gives 0.010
